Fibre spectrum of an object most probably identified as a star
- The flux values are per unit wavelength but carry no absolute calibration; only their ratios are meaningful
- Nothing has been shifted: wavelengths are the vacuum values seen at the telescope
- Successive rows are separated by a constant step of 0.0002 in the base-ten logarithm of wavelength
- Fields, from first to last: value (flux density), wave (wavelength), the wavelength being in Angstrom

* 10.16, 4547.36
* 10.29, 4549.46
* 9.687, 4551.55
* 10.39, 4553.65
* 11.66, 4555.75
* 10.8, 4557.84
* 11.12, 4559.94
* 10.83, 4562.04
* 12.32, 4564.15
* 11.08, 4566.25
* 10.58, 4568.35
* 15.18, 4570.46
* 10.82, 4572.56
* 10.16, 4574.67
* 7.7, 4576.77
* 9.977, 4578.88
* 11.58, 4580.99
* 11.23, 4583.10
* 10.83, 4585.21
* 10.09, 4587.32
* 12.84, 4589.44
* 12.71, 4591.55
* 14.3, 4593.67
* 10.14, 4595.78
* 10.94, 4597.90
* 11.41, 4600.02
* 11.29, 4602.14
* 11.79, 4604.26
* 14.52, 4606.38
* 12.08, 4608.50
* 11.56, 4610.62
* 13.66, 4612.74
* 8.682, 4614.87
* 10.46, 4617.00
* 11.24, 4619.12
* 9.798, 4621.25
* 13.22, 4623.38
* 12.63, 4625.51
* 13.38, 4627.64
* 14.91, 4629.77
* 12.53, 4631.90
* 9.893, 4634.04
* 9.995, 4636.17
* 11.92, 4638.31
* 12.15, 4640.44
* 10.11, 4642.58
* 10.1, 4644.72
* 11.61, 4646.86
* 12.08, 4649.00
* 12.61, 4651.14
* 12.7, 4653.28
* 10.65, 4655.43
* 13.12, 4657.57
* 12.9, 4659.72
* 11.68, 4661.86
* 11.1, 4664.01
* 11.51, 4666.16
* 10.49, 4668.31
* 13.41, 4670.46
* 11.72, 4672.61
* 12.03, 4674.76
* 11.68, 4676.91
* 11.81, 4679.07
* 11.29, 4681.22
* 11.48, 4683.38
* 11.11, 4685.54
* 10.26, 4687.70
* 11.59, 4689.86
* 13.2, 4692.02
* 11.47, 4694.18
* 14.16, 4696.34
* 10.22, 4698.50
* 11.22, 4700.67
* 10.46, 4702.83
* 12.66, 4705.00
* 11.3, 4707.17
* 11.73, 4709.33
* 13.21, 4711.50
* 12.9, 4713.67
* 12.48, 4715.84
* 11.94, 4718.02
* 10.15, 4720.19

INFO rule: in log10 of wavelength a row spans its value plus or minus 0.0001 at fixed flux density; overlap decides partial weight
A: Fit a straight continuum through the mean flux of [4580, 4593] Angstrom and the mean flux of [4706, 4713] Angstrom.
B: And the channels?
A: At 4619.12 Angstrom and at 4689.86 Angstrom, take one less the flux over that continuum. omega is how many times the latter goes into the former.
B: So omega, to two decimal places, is 1.14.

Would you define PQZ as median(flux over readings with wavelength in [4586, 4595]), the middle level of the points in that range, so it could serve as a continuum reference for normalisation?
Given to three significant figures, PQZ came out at 12.8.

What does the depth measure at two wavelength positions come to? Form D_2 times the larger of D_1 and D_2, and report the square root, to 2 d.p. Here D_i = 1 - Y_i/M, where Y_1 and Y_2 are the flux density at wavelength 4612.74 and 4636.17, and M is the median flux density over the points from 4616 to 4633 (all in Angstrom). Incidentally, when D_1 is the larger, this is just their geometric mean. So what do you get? 0.21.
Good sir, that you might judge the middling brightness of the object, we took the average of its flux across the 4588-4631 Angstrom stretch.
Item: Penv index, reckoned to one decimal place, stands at 12.1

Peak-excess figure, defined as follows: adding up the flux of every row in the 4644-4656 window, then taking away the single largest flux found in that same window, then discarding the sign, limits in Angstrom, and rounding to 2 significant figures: 57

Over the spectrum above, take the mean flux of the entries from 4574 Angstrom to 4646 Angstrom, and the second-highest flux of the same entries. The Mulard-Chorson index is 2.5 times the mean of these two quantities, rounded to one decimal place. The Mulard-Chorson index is 32.5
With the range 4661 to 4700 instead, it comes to 31.4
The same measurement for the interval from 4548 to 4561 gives 27.2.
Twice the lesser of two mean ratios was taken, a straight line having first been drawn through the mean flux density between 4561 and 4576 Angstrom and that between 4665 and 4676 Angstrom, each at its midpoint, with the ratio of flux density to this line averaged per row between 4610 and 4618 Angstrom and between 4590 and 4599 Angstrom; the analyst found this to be 1.90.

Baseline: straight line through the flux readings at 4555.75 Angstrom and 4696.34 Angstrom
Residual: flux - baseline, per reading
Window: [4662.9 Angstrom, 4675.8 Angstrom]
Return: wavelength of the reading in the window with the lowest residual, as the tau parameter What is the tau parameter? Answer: 4668.31 Angstrom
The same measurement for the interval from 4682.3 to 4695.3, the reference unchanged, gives 4687.70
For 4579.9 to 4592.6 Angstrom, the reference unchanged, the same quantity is 4587.32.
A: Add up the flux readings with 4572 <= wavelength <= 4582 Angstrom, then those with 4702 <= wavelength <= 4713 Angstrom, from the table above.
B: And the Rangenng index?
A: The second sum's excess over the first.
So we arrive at 9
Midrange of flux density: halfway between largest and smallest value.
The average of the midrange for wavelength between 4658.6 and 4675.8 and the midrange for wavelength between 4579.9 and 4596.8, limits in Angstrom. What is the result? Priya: 12.1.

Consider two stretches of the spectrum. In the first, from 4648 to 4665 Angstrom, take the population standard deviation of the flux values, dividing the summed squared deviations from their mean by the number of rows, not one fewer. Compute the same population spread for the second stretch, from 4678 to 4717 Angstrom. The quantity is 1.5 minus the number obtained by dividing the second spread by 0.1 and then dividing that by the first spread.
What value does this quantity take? -11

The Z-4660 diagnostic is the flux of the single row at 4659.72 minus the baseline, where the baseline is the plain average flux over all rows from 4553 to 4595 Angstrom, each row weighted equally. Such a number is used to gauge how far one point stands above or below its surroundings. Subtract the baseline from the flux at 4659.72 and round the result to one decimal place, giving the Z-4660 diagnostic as 1.6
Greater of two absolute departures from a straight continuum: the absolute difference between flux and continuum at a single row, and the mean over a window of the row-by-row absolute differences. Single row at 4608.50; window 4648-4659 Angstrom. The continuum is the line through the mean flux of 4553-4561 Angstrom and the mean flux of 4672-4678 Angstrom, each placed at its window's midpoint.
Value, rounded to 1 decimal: 1.0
